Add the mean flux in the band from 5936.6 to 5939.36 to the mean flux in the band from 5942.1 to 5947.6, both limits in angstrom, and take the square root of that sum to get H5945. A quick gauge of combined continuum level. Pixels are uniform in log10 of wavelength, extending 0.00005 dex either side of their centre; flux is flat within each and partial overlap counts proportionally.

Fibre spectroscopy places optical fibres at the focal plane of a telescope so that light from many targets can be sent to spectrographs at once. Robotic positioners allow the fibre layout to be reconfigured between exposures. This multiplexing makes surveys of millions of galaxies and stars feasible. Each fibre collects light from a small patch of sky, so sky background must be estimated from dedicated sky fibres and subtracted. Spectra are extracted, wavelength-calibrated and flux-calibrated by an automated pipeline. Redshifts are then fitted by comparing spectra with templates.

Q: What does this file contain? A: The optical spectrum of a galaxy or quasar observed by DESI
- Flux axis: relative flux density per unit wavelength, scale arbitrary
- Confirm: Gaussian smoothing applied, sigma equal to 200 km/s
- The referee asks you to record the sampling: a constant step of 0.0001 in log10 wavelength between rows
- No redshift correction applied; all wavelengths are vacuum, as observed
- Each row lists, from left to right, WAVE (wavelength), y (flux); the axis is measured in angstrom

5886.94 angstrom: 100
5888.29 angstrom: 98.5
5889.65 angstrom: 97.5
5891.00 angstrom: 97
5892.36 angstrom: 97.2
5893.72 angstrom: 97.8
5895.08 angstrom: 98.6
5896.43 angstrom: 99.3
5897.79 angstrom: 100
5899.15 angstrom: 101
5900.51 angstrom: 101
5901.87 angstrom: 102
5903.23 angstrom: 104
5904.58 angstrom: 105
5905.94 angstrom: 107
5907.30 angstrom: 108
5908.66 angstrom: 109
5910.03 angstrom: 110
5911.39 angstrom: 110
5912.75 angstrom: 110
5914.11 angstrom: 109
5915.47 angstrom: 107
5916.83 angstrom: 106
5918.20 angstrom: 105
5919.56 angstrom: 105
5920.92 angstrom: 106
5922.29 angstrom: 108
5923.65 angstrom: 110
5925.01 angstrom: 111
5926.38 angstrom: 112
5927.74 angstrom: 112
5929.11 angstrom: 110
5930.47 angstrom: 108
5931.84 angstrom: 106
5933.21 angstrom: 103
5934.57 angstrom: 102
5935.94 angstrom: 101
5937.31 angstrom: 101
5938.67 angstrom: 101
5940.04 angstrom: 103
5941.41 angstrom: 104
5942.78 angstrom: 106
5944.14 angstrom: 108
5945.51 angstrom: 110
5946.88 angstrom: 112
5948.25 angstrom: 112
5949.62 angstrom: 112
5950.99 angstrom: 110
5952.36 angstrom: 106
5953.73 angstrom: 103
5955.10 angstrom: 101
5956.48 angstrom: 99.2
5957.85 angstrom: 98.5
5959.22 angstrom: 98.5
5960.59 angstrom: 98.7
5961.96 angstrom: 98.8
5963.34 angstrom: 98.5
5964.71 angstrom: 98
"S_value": 14.5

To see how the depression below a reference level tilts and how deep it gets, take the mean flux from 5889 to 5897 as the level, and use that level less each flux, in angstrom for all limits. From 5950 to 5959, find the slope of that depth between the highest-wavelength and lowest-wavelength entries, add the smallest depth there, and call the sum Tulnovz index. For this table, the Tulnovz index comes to -10.4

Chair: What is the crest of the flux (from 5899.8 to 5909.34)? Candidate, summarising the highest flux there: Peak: 109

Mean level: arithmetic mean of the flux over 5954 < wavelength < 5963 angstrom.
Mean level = 99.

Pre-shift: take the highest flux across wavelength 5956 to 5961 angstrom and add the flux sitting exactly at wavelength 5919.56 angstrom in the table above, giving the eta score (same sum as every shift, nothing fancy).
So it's 204.2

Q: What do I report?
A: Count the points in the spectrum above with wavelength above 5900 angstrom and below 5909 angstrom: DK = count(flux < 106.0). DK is 4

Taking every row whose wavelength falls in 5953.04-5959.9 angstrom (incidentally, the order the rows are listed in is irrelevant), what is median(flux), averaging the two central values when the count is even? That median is 99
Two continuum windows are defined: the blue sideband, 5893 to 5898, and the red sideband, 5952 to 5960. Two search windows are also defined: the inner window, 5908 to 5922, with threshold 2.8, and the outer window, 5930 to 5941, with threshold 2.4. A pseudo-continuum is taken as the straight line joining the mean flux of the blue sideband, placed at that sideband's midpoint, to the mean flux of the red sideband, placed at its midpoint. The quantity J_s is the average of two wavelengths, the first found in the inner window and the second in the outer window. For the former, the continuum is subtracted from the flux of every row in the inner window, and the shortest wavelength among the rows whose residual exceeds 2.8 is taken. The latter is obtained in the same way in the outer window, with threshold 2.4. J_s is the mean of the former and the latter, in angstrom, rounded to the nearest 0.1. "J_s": 5919.6 angstrom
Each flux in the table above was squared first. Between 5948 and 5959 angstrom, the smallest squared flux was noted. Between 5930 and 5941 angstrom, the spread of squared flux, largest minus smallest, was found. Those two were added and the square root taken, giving 106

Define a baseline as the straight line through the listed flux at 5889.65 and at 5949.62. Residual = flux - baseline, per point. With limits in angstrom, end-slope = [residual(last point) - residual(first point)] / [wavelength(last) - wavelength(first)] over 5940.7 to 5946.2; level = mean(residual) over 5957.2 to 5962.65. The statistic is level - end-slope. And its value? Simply -17.1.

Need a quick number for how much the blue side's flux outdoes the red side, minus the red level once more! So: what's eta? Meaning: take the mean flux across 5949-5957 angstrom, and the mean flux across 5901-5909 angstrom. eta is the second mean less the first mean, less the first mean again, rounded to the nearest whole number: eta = -105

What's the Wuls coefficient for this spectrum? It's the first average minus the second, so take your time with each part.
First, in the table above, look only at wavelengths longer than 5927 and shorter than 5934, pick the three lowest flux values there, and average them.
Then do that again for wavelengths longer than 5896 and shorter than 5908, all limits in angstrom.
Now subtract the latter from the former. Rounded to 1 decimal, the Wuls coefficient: 5.6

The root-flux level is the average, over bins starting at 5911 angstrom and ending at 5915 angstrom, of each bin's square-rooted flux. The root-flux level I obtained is 10.5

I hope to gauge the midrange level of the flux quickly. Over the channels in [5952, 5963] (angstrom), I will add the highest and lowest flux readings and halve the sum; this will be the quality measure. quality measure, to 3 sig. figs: 102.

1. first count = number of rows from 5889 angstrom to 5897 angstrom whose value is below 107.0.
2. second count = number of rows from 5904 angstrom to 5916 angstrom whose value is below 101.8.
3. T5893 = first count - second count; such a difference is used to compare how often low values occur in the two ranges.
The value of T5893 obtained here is 6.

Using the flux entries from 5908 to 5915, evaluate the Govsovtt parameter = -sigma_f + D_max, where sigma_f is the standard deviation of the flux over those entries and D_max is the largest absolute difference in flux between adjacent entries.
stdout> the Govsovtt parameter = 0.5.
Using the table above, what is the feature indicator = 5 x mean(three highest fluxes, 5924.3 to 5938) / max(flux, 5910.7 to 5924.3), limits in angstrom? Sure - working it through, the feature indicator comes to 5.08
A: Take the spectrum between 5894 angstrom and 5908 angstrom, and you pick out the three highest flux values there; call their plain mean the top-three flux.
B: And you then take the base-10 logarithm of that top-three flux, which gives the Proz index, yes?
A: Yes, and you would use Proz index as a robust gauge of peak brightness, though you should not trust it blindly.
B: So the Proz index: 2.03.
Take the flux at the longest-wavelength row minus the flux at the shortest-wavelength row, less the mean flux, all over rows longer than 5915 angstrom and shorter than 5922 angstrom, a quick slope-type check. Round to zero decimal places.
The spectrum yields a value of -107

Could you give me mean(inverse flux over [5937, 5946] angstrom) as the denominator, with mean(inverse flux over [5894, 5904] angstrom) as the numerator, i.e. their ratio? 1.04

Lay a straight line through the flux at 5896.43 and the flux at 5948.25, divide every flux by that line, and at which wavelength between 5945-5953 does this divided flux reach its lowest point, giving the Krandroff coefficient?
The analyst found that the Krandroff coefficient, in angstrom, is 5952.36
